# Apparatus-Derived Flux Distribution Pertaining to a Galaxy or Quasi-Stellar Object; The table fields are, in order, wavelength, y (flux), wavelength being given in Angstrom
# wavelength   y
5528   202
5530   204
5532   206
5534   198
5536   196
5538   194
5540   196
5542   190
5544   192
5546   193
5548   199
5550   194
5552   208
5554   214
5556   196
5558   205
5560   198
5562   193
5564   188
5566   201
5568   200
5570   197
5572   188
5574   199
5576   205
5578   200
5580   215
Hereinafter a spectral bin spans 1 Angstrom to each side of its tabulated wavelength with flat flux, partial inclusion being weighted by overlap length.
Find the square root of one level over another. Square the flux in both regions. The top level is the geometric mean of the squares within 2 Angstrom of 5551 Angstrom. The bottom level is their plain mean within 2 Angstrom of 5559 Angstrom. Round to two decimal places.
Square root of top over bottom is 1.00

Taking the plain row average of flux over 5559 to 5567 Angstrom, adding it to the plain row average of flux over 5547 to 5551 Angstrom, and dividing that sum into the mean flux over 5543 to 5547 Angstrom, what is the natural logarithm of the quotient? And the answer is -0.710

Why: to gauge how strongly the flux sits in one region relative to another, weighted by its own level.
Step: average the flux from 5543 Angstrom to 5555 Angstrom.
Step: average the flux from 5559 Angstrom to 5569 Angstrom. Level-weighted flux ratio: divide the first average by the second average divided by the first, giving 204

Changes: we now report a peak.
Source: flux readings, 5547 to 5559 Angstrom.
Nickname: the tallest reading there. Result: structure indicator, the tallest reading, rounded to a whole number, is 214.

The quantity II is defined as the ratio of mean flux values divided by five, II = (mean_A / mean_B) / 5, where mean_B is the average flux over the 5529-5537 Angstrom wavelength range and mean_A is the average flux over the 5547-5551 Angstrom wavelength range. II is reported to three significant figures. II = 0.196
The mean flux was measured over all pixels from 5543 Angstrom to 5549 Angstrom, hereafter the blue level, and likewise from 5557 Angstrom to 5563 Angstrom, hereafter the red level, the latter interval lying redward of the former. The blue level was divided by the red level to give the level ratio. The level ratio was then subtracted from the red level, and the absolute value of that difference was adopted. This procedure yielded 198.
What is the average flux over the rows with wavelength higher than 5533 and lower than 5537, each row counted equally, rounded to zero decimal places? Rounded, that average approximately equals 197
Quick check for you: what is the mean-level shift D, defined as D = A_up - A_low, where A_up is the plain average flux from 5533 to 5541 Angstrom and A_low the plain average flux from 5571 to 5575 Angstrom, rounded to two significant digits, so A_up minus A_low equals 2.5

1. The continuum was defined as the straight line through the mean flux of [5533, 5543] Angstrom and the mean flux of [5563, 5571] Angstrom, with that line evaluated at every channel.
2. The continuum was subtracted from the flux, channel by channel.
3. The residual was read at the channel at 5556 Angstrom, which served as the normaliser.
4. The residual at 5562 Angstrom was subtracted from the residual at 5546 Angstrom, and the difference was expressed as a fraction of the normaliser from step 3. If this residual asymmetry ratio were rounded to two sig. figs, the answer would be 6.5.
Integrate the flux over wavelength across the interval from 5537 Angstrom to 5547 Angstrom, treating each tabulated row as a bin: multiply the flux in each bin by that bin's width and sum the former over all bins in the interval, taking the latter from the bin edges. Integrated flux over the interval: 1930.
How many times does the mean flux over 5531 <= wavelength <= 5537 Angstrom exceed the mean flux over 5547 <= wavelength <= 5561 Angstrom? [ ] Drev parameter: 0.99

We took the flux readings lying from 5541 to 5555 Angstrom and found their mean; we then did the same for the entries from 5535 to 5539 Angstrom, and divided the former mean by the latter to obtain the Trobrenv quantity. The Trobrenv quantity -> 1.02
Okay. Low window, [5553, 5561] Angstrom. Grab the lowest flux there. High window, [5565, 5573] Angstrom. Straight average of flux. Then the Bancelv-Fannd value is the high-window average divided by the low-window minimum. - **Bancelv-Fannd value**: 1.003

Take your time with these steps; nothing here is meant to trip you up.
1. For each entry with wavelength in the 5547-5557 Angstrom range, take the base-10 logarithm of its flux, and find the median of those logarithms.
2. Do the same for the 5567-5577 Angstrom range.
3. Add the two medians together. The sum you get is 4.598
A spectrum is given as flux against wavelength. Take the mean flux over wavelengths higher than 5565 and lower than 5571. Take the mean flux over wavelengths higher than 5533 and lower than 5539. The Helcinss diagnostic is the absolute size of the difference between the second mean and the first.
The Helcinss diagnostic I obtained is 3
